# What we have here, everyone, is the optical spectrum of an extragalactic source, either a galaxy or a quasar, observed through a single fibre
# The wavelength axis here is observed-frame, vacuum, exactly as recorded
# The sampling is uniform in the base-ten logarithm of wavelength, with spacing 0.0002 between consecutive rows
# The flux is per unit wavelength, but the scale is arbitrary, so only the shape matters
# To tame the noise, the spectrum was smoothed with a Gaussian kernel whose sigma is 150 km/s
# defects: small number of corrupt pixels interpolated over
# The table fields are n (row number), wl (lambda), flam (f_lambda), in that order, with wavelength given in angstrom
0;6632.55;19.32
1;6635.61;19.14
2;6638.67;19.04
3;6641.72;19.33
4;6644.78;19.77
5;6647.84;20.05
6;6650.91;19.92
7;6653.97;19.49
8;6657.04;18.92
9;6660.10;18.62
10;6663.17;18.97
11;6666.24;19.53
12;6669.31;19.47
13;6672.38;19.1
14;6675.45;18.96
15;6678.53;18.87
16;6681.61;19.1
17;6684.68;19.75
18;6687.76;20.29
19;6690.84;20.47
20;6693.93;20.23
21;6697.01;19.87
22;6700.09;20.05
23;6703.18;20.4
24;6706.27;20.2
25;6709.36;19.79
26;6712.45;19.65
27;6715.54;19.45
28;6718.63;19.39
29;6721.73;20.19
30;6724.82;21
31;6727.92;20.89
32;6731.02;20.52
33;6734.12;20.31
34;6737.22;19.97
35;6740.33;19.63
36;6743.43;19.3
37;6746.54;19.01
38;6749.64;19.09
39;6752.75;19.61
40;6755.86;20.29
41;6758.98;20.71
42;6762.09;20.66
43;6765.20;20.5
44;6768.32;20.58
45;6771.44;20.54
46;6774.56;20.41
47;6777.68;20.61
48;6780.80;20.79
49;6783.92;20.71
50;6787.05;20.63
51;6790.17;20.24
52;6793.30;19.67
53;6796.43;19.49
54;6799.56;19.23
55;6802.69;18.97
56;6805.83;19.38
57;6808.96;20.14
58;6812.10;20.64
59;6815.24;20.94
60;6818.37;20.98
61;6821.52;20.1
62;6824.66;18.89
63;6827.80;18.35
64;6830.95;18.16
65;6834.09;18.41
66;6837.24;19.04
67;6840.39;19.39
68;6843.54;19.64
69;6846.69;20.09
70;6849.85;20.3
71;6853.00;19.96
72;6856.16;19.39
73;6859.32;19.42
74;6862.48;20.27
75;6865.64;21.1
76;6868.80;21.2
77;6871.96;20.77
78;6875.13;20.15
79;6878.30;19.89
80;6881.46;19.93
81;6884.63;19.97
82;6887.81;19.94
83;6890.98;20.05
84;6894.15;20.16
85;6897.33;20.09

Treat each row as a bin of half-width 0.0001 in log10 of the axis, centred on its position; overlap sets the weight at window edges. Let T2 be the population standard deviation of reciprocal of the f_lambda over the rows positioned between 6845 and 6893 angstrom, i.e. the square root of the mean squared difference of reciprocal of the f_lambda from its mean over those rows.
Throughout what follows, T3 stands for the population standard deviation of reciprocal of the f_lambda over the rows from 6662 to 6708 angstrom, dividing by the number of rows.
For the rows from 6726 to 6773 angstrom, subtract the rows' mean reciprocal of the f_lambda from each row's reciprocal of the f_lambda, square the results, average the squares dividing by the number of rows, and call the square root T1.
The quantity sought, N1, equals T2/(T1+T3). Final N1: 0.41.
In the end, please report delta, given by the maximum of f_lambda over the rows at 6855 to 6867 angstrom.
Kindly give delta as 21.1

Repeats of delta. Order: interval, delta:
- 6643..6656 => 20.05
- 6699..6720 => 20.4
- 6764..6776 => 20.58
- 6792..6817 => 20.94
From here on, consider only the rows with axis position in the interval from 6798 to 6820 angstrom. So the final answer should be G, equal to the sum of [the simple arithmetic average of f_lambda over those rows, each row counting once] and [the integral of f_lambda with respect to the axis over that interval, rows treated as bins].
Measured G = 461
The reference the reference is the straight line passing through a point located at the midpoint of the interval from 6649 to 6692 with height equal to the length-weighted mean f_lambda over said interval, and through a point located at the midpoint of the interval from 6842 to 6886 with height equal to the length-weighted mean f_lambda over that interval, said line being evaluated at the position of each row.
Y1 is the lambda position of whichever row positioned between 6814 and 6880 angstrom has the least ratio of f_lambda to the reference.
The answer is 6830.95 angstrom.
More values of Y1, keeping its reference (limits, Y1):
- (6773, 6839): 6830.95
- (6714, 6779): 6746.54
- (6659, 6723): 6660.10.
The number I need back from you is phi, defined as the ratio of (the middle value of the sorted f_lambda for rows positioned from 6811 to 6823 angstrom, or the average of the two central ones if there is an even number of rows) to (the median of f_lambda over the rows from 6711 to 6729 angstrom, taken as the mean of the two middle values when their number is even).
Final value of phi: 1.04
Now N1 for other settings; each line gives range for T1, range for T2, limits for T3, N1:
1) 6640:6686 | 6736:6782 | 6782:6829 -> 0.49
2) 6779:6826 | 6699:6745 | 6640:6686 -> 0.43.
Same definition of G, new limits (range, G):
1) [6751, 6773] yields 469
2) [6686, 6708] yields 465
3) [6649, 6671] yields 444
